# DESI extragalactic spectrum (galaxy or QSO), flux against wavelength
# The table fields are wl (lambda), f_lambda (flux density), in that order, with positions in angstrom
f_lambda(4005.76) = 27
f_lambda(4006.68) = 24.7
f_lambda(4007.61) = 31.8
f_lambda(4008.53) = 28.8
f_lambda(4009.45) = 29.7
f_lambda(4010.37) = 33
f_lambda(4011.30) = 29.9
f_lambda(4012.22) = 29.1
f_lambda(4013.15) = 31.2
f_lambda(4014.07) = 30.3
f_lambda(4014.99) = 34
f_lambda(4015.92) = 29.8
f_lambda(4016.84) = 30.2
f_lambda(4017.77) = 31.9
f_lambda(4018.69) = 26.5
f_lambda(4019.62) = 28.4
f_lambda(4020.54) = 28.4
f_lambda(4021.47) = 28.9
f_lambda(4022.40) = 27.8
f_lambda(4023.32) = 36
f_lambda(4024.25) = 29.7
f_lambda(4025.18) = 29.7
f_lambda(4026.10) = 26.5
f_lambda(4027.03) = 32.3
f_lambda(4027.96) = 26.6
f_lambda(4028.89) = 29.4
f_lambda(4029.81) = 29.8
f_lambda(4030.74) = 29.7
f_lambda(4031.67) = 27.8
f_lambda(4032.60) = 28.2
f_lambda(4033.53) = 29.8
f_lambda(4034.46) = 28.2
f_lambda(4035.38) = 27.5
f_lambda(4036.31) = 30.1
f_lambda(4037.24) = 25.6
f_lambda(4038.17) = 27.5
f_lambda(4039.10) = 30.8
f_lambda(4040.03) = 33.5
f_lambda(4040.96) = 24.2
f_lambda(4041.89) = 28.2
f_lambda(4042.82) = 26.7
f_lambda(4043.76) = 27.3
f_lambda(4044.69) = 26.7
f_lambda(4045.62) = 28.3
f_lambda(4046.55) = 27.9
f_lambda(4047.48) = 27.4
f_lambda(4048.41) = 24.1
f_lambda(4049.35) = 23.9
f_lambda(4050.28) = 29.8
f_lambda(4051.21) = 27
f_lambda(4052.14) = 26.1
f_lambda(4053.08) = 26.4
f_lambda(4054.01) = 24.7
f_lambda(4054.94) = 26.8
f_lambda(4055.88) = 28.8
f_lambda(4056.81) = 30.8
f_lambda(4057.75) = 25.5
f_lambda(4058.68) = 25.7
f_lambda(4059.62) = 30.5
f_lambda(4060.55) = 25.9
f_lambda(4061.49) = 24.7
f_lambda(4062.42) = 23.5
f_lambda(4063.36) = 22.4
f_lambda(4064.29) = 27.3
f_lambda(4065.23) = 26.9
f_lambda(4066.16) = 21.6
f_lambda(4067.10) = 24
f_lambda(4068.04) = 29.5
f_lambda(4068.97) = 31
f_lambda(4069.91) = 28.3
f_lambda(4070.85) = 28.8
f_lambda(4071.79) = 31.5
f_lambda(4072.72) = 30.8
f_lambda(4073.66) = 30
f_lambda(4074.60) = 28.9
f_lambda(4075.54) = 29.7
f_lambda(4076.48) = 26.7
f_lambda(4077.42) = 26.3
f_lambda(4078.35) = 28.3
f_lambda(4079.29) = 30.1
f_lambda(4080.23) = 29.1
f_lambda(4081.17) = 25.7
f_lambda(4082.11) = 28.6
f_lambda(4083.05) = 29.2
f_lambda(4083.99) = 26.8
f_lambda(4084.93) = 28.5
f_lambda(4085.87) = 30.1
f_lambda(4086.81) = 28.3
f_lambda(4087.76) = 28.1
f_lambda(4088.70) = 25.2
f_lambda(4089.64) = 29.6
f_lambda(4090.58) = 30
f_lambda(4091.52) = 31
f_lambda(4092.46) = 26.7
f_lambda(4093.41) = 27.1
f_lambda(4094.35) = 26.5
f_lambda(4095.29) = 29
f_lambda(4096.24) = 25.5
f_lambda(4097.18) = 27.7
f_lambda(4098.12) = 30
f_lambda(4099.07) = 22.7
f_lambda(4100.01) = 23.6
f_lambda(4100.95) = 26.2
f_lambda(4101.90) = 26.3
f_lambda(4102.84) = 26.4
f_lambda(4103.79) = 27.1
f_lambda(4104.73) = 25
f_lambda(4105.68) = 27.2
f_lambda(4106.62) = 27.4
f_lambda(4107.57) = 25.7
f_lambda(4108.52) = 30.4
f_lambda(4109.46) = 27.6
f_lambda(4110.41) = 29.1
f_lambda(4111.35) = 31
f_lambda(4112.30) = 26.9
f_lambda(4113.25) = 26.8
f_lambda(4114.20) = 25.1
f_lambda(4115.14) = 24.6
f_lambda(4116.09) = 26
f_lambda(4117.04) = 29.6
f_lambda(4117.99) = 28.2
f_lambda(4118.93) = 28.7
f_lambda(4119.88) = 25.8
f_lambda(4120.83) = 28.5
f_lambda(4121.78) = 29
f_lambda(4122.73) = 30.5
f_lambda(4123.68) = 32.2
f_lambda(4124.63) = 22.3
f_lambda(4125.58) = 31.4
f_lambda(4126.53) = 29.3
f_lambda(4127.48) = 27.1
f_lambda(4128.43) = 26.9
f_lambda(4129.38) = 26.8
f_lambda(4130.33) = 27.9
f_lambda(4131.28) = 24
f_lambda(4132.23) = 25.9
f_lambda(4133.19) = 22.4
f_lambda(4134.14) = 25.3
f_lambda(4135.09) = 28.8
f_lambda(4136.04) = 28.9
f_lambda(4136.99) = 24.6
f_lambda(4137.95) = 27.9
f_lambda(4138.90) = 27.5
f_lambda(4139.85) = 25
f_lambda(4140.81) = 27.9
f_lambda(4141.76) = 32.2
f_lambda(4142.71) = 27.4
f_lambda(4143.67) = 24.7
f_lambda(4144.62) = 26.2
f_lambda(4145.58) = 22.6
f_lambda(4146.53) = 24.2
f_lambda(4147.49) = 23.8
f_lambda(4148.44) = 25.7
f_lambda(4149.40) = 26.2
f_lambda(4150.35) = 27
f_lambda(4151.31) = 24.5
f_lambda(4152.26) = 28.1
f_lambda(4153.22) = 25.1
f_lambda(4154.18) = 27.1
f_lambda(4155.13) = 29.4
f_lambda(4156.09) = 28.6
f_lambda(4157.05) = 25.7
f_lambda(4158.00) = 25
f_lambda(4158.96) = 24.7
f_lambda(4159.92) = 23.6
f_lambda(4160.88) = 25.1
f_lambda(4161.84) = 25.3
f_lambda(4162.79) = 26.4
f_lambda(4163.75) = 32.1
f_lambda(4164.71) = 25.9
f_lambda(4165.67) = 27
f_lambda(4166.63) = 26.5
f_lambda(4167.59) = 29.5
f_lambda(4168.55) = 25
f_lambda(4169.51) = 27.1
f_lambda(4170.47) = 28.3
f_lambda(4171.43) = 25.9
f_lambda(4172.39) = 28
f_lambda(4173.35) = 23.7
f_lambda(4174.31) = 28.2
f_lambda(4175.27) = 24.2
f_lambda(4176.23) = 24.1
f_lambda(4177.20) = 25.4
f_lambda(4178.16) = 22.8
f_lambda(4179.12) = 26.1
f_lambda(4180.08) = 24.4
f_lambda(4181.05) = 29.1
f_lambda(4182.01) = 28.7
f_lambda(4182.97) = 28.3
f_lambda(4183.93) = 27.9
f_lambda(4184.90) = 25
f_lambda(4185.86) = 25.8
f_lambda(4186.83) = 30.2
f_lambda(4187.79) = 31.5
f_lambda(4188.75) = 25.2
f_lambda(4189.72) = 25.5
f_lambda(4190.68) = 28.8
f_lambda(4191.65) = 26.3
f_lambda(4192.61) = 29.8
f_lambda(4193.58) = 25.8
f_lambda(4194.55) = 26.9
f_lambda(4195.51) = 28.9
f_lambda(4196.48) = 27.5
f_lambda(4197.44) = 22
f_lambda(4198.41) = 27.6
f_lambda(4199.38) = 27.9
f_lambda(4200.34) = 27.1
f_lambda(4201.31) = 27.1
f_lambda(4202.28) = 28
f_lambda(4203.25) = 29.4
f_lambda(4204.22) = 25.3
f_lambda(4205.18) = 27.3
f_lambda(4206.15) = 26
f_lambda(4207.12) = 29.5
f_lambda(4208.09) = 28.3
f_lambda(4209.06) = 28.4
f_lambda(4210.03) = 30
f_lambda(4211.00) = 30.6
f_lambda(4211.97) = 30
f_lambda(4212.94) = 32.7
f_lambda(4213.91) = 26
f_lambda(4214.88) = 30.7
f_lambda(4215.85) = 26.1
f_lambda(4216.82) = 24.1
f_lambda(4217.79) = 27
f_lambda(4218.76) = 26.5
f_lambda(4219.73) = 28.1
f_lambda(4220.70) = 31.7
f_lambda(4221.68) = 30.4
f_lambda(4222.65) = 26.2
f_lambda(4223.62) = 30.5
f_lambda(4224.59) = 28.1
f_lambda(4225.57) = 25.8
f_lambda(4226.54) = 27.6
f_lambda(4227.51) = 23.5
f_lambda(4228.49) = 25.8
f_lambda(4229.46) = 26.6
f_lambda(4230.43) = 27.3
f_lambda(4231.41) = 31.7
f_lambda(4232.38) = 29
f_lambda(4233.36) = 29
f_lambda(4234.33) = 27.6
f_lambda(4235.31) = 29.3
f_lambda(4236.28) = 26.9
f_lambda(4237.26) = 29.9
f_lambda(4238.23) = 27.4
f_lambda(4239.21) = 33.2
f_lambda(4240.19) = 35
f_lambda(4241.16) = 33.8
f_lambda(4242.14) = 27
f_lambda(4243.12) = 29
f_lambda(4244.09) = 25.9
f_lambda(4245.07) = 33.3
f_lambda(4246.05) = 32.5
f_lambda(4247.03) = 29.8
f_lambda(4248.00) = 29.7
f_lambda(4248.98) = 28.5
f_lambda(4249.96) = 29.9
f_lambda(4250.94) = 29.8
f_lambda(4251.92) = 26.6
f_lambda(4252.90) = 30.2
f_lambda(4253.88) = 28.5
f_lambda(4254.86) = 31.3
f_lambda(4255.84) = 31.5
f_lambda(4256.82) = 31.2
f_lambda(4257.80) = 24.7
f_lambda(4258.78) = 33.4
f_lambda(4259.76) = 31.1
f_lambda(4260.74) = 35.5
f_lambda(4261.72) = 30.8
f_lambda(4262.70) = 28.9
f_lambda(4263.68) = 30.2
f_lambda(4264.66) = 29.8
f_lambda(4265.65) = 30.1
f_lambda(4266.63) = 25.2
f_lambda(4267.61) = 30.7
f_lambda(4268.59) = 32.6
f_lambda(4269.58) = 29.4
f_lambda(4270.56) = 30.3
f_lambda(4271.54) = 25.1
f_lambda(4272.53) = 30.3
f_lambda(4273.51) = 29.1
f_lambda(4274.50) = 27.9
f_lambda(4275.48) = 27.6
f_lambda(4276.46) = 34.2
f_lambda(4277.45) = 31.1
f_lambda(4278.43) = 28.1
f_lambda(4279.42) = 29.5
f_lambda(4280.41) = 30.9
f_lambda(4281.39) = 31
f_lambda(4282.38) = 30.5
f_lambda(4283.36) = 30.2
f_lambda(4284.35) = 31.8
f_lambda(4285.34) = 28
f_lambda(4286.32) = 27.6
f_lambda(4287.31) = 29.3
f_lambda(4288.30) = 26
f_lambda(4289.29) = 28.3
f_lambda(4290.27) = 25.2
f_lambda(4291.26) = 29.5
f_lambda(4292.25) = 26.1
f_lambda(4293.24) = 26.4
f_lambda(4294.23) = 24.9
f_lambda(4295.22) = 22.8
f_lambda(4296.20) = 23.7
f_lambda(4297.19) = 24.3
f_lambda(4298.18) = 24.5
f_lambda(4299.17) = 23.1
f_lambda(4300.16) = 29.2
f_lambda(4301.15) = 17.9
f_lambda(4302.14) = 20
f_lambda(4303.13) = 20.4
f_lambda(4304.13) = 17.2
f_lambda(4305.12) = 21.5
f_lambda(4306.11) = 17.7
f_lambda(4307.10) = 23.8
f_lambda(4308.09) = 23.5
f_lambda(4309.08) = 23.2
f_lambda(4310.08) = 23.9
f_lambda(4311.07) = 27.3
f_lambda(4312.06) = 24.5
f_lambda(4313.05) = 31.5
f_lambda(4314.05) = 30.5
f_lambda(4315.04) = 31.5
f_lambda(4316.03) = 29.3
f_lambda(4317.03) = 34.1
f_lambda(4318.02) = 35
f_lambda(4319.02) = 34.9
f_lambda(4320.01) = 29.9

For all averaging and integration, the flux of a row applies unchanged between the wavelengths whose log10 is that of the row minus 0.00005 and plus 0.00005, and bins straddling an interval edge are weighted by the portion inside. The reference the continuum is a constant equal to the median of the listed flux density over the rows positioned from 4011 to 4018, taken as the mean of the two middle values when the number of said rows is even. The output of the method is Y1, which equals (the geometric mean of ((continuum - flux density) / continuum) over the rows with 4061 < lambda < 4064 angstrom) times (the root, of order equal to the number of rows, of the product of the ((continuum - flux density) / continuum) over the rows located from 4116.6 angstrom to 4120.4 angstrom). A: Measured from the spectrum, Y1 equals 0.013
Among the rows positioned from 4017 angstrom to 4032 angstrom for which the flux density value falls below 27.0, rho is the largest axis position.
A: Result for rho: 4027.96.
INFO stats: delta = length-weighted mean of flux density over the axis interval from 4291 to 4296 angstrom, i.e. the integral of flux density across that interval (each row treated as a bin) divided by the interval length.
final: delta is 25.7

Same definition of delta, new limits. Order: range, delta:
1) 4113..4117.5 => 26.4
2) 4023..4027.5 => 30.6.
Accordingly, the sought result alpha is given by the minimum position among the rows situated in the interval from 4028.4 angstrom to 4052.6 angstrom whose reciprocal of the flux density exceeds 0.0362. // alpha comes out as 4035.38 angstrom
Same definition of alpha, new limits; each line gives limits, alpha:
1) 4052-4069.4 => 4052.14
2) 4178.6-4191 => 4179.12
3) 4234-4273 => 4234.33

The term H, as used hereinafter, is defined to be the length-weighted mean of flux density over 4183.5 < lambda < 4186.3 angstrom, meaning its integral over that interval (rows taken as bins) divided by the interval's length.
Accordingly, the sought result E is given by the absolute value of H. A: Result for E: 26.2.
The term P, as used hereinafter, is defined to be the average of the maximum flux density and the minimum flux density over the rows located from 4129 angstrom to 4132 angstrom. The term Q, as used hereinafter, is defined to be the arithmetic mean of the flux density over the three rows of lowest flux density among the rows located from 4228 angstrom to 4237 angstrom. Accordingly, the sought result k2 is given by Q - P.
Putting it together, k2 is 0.5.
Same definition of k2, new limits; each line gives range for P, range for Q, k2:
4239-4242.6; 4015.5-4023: -3.4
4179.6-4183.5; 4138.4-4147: -2.9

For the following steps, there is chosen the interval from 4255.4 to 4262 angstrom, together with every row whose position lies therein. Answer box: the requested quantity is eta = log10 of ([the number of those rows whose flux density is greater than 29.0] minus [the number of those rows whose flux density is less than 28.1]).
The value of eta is 0.70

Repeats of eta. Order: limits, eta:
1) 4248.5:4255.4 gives 0.48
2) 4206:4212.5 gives 0.48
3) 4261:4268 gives 0.60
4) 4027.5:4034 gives 0.30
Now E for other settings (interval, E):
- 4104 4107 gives 26.6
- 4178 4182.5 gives 26.5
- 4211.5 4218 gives 28.1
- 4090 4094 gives 28.7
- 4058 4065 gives 25.8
